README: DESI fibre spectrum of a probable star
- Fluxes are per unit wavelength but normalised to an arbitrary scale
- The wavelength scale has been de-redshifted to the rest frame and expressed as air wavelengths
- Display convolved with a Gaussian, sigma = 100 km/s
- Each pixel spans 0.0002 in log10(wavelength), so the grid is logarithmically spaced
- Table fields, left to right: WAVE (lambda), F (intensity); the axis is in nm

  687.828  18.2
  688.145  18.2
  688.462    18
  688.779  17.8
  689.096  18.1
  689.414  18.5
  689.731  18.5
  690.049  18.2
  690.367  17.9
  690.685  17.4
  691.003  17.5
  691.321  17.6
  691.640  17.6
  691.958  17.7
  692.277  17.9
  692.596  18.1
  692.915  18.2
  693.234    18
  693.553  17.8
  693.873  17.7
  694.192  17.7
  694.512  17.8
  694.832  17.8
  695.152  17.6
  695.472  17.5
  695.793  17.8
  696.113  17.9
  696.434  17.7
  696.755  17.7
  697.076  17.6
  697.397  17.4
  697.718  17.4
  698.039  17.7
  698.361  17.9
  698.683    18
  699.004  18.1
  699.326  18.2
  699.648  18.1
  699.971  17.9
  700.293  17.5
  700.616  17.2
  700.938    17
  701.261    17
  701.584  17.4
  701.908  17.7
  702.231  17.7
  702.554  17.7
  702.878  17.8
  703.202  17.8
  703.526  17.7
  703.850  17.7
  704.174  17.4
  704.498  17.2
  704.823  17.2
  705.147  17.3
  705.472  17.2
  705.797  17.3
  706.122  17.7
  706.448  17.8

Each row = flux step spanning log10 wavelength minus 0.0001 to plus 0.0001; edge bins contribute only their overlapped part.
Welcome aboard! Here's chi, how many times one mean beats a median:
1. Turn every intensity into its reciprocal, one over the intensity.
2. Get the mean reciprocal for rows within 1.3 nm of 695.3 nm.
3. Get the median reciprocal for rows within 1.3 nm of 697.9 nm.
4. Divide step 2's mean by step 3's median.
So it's 0.999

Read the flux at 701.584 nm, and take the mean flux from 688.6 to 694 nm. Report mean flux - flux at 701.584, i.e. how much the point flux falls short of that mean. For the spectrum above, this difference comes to 0.51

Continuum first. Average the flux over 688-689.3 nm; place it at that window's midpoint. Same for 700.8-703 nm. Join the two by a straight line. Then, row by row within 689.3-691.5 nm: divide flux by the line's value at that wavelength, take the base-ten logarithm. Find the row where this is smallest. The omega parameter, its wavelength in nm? 690.685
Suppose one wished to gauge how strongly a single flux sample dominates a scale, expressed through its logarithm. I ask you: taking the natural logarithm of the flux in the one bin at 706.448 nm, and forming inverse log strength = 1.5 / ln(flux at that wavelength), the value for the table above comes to 0.521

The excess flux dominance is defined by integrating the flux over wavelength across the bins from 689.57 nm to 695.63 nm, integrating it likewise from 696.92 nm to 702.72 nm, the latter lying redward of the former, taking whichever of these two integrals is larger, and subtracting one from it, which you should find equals 107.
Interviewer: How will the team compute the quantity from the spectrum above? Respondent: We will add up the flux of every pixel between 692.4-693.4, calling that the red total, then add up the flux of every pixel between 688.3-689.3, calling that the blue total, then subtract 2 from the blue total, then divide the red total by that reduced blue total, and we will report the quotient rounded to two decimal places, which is 1.05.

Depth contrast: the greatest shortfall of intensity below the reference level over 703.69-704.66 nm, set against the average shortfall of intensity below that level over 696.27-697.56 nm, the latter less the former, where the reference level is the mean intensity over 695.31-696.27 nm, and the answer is -0.40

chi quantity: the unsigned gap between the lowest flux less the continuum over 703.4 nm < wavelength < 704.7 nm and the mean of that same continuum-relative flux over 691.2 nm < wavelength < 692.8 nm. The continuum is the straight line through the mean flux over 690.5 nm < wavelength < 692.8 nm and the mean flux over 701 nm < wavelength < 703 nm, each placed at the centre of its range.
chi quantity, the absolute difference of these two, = 0.4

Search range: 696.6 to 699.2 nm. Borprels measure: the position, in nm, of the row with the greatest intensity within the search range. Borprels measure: 699.004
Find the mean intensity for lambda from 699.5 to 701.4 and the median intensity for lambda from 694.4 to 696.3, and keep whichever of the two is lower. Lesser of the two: 17.45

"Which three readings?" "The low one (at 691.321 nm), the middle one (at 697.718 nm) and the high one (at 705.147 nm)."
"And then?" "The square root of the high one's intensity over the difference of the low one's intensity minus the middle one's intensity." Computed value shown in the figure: 9.3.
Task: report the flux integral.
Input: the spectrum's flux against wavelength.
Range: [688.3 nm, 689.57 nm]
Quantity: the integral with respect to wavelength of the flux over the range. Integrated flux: 23.0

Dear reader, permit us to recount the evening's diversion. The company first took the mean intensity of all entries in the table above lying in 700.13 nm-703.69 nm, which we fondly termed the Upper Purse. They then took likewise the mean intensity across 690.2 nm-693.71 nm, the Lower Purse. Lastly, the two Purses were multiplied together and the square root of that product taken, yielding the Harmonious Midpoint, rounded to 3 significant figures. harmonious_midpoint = 17.6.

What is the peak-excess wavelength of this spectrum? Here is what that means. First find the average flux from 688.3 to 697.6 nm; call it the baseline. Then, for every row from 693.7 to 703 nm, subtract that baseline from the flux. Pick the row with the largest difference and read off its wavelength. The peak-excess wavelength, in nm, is 699.326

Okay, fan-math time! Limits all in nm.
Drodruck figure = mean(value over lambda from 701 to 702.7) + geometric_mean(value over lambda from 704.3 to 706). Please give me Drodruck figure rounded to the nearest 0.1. 34.7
